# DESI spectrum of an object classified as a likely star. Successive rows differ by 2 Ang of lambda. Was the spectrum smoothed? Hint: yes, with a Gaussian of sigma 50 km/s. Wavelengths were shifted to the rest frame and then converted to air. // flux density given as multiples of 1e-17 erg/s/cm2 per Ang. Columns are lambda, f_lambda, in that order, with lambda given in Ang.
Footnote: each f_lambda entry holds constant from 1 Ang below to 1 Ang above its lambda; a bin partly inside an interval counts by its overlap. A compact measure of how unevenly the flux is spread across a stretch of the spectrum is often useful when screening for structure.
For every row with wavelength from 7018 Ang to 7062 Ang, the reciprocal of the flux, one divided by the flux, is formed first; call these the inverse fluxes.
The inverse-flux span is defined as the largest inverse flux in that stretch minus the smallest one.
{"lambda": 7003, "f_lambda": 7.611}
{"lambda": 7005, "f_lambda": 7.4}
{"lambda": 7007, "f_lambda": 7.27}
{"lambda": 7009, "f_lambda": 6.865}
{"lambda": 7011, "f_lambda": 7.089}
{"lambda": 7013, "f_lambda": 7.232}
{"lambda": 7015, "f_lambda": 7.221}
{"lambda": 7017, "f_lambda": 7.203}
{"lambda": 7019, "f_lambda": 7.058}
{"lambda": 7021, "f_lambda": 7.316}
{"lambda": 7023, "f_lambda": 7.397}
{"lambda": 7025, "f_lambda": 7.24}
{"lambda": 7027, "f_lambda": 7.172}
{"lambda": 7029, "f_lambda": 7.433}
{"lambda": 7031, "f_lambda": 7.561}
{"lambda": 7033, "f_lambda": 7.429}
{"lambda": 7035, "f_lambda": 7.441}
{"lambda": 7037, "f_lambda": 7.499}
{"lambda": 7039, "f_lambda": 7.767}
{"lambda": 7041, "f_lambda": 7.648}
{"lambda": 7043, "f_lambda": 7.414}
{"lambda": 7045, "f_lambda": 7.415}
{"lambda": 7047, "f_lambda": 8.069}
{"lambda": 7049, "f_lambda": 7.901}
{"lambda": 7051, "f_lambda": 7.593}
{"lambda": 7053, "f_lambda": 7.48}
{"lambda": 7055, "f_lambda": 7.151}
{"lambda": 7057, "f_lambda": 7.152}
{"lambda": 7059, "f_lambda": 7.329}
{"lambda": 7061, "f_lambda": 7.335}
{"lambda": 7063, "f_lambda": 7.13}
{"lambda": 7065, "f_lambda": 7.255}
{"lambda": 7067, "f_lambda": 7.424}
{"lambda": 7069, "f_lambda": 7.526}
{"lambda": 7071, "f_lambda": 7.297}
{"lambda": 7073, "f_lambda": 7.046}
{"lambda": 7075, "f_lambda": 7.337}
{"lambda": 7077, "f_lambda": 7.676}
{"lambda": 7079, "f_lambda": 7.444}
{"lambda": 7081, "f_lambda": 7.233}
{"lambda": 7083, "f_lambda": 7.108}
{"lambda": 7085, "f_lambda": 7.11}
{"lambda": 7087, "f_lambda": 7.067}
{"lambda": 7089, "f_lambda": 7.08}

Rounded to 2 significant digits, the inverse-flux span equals 0.018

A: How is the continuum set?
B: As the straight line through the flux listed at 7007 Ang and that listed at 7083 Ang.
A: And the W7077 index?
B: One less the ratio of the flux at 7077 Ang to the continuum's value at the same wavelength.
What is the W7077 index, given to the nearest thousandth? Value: -0.078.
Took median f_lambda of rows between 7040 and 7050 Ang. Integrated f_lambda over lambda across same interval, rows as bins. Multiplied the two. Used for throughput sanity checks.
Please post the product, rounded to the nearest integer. 588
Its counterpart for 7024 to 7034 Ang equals 547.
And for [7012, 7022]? 520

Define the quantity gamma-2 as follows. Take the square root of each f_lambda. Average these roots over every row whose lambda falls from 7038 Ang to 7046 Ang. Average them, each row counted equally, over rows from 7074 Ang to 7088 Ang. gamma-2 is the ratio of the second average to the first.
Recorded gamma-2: 0.98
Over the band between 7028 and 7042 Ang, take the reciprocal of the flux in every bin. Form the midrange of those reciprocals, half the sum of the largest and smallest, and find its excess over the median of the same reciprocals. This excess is -0.0017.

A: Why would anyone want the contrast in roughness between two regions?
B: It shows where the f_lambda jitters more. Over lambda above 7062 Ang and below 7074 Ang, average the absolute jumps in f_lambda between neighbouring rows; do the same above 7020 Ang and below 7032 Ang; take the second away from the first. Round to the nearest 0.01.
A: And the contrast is 0.04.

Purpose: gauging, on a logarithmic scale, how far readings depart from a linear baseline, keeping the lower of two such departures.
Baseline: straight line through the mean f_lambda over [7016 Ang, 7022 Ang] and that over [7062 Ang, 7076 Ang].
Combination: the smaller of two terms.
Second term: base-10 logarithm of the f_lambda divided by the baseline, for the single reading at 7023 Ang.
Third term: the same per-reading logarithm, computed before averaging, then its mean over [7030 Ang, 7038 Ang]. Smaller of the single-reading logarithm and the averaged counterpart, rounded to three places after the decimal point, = 0.012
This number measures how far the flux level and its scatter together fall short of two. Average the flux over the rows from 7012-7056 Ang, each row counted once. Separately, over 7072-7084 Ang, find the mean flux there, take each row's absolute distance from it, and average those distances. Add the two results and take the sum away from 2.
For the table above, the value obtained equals -5.6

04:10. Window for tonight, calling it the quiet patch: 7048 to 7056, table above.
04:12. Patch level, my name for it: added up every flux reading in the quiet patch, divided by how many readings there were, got 7.53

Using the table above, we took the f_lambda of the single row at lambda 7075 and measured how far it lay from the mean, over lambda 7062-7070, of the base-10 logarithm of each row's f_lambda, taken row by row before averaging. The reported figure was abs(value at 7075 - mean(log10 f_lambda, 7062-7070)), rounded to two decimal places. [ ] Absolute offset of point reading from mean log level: 6.47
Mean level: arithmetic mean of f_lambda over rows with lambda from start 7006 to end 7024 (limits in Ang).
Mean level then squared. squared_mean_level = 51.6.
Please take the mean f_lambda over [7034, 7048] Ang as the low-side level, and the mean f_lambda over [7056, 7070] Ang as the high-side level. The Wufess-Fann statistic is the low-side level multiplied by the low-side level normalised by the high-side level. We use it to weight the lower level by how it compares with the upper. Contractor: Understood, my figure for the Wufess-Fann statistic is 7.9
